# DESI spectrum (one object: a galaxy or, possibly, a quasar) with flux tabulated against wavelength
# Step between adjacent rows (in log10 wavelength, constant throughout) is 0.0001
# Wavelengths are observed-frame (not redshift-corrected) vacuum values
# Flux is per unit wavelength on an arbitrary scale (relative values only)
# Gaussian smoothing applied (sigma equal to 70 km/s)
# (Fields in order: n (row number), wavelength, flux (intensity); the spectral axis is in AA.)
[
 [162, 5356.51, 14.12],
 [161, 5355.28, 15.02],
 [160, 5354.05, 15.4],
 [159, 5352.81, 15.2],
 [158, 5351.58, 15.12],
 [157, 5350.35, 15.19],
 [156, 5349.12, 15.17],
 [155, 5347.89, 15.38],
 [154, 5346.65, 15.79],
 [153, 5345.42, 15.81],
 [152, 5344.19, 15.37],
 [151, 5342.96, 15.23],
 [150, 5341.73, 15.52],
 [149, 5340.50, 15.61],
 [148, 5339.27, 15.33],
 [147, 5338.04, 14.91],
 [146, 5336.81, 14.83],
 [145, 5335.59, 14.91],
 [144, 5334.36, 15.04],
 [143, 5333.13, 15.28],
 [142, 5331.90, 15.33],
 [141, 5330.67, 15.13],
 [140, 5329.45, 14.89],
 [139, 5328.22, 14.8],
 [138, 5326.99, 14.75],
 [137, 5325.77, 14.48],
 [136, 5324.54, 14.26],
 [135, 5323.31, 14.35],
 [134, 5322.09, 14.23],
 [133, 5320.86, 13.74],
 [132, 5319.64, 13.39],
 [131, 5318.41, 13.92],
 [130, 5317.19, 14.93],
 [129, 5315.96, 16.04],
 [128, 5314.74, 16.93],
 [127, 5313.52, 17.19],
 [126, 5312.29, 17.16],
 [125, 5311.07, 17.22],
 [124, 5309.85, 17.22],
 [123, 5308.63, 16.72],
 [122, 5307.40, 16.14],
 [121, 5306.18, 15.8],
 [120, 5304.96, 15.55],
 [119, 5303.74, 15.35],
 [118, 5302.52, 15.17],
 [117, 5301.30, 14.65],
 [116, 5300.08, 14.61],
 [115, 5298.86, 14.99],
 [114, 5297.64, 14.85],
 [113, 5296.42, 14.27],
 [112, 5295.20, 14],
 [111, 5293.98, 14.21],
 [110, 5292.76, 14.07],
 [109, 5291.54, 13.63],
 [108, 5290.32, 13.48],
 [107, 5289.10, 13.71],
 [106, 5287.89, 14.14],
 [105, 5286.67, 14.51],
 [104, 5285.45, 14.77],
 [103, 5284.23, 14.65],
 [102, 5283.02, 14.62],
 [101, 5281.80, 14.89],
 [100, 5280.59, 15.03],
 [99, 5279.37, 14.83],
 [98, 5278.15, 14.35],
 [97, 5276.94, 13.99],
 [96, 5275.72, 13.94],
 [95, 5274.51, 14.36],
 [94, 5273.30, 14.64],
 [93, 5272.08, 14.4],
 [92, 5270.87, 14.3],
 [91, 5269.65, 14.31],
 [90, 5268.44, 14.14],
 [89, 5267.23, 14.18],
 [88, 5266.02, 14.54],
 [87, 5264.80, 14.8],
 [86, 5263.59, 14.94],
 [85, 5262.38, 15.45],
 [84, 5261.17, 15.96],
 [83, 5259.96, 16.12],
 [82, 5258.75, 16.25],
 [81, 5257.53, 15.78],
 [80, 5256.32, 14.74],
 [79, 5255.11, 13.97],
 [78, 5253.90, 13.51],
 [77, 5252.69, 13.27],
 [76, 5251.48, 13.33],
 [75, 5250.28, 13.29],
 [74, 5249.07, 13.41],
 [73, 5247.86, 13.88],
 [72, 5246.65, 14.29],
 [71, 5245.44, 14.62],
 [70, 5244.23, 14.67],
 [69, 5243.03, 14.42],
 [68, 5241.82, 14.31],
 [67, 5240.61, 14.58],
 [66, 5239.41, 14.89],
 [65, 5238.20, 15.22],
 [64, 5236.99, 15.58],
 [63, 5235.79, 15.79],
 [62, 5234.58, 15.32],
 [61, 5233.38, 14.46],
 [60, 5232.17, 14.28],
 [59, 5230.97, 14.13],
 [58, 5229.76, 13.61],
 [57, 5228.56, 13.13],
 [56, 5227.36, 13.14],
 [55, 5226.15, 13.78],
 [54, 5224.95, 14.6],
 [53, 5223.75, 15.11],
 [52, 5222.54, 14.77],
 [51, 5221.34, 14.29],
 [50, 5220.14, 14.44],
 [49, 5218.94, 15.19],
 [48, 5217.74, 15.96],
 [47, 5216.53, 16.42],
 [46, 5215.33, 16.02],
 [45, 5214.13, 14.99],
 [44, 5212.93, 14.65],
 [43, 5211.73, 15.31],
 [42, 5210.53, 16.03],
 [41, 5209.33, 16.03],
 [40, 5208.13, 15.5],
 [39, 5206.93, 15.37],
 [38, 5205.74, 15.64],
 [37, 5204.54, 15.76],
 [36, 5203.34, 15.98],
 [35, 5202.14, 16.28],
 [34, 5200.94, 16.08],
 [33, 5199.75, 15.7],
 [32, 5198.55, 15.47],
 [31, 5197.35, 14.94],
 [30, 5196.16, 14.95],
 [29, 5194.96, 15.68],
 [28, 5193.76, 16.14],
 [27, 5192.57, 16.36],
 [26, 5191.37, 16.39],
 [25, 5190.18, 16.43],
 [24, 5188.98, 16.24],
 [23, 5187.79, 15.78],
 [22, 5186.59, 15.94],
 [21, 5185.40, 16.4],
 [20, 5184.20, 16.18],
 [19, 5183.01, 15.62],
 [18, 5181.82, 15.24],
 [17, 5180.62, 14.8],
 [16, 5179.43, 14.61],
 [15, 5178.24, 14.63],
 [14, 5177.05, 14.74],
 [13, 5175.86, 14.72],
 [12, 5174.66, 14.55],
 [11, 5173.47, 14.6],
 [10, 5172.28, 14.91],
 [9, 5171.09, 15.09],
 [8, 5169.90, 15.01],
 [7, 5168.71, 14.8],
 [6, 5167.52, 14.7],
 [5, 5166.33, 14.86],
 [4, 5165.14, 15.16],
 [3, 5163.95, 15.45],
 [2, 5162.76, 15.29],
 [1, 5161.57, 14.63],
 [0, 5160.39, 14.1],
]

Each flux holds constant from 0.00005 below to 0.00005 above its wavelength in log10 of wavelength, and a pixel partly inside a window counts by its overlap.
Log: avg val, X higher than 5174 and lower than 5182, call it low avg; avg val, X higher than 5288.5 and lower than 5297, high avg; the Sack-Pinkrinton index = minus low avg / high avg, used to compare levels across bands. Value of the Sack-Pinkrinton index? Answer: -1.06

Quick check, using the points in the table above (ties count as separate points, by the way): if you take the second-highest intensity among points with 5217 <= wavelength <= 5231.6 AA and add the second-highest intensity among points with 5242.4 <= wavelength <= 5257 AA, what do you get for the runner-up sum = 29.86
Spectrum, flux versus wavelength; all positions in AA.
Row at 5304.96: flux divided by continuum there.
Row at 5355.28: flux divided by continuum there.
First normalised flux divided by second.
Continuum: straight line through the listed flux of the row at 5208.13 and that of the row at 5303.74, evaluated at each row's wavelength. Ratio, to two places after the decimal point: 1.03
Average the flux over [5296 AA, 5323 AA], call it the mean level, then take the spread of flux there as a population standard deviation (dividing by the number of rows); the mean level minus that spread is 14.26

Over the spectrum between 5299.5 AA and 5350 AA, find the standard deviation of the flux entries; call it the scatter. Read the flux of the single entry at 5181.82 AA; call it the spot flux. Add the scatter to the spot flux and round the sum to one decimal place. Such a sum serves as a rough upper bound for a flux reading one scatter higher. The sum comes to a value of 16.2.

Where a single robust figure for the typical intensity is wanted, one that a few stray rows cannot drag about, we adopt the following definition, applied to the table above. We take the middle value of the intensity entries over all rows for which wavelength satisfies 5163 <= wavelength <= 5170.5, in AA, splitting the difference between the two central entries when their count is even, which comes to 14.9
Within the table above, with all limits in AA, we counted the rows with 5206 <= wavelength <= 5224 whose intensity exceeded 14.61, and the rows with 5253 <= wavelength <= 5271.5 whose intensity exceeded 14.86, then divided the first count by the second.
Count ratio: 2.2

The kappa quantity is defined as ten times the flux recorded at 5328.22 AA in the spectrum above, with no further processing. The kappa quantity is 148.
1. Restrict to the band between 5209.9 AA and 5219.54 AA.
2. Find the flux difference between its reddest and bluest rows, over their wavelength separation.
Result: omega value -0.10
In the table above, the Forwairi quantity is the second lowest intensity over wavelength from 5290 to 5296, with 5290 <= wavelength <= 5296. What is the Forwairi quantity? 13.63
